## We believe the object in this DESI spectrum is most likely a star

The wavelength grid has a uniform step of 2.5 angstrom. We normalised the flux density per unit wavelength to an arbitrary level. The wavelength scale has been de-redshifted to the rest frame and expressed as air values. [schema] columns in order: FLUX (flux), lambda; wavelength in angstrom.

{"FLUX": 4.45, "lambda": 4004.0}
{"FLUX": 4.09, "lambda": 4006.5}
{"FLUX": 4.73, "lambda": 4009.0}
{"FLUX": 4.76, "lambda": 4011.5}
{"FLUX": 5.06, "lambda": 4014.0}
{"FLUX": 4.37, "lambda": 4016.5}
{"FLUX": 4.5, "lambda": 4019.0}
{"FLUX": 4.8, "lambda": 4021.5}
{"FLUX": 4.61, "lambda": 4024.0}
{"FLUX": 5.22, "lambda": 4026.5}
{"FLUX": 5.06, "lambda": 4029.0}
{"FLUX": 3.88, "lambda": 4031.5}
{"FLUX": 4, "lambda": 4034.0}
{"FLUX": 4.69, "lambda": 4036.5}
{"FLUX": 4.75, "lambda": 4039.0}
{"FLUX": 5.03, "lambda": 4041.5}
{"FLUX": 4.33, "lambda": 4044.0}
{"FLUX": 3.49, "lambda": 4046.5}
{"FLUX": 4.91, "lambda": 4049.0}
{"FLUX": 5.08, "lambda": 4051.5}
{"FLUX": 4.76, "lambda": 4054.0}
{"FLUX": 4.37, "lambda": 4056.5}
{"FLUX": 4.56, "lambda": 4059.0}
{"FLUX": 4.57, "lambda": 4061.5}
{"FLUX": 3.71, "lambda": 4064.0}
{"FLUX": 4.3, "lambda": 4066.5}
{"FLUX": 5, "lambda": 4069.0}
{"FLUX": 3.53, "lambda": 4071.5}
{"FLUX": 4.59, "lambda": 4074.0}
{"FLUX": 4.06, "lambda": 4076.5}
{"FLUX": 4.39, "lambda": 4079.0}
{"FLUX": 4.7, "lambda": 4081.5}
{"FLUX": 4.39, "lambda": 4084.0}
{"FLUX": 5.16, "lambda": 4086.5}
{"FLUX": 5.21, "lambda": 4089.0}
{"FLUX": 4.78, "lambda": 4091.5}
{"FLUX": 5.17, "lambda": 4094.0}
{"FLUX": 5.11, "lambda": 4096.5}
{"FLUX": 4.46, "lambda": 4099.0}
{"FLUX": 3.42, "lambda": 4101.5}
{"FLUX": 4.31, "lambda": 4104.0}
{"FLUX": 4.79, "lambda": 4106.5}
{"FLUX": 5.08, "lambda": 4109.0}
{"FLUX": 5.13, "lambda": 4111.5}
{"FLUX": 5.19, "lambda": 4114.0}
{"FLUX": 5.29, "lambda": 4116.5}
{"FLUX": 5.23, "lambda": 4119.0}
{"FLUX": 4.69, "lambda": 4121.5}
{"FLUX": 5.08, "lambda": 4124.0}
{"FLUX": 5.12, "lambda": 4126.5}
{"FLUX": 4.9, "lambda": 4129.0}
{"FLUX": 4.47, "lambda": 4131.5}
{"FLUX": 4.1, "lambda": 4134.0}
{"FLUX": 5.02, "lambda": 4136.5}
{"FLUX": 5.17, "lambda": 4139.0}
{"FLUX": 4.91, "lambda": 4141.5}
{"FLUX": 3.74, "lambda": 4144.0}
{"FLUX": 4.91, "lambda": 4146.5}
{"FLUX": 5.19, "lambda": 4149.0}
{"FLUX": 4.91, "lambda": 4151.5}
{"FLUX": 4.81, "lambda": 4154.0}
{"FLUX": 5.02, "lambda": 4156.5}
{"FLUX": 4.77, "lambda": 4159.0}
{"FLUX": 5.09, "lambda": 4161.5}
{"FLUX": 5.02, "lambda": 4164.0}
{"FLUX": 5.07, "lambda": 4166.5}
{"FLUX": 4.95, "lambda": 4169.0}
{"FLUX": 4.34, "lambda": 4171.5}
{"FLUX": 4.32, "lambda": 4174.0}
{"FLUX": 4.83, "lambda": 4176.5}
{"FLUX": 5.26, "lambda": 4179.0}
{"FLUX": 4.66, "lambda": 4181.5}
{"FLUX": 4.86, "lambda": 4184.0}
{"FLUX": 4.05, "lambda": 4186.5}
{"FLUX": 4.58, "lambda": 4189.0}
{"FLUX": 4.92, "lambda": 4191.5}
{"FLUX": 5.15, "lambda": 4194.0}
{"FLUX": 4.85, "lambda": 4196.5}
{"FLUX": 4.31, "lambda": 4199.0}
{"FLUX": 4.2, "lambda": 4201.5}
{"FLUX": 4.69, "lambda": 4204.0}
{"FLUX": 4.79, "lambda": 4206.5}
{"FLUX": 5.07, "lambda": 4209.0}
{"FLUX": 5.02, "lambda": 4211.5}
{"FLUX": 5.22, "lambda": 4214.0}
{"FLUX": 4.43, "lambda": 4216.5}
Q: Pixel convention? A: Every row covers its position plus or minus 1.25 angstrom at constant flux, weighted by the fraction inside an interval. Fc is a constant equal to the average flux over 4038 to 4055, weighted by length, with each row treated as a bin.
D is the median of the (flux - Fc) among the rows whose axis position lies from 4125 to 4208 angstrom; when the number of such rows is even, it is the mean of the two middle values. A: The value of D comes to 0.24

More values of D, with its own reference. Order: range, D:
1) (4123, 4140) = 0.40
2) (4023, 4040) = 0.07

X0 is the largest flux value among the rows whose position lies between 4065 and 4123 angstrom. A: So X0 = 5.29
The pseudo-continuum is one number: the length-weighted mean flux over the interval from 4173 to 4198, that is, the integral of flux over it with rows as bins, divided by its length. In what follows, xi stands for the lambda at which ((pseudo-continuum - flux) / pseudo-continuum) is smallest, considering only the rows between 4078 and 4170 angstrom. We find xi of 4116.5 angstrom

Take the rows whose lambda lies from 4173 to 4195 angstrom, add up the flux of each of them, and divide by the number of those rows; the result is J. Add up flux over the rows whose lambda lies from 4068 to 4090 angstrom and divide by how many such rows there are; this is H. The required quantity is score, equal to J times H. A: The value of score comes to 21.6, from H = 4.6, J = 4.74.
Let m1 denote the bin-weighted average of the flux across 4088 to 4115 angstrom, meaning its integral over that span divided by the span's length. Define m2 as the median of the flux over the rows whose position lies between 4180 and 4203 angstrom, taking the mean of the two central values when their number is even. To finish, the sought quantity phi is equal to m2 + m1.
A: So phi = 9.44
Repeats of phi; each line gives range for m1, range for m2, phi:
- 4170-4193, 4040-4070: 9.22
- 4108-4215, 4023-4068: 9.43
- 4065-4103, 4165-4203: 9.37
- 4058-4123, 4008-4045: 9.38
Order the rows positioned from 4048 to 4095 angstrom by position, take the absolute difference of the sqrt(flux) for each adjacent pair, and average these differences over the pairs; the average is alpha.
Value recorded 0.118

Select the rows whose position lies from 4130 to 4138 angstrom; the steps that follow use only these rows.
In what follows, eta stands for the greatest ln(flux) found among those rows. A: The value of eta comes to 1.61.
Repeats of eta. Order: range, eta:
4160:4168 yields 1.63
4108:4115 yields 1.65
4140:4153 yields 1.65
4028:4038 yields 1.62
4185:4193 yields 1.59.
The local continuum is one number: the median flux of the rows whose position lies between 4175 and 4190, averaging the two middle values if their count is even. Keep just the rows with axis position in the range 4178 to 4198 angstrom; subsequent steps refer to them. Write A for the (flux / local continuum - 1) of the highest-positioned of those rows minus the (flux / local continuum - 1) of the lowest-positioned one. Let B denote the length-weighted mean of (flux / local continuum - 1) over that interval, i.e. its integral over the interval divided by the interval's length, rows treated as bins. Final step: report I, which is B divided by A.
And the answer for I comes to -0.1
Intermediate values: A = -0.09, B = 0.007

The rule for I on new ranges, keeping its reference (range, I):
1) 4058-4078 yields 0.9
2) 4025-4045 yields 0.1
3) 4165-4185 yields -0.2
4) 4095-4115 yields -0.7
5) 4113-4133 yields -0.3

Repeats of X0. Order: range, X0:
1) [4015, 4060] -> 5.22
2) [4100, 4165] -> 5.29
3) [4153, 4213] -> 5.26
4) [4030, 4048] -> 5.03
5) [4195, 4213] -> 5.07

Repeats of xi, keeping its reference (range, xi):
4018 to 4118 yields 4116.5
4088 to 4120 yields 4116.5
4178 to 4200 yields 4179.0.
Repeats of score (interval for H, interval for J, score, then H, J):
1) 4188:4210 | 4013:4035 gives 21.8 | 4.7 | 4.61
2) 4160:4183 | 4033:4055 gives 22.1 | 4.8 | 4.56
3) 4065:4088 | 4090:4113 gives 20.9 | 4.5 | 4.69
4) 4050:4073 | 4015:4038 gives 20.3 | 4.4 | 4.57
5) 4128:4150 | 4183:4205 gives 21.8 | 4.7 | 4.62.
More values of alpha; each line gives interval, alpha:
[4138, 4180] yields 0.085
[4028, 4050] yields 0.159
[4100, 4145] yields 0.089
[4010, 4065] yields 0.109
